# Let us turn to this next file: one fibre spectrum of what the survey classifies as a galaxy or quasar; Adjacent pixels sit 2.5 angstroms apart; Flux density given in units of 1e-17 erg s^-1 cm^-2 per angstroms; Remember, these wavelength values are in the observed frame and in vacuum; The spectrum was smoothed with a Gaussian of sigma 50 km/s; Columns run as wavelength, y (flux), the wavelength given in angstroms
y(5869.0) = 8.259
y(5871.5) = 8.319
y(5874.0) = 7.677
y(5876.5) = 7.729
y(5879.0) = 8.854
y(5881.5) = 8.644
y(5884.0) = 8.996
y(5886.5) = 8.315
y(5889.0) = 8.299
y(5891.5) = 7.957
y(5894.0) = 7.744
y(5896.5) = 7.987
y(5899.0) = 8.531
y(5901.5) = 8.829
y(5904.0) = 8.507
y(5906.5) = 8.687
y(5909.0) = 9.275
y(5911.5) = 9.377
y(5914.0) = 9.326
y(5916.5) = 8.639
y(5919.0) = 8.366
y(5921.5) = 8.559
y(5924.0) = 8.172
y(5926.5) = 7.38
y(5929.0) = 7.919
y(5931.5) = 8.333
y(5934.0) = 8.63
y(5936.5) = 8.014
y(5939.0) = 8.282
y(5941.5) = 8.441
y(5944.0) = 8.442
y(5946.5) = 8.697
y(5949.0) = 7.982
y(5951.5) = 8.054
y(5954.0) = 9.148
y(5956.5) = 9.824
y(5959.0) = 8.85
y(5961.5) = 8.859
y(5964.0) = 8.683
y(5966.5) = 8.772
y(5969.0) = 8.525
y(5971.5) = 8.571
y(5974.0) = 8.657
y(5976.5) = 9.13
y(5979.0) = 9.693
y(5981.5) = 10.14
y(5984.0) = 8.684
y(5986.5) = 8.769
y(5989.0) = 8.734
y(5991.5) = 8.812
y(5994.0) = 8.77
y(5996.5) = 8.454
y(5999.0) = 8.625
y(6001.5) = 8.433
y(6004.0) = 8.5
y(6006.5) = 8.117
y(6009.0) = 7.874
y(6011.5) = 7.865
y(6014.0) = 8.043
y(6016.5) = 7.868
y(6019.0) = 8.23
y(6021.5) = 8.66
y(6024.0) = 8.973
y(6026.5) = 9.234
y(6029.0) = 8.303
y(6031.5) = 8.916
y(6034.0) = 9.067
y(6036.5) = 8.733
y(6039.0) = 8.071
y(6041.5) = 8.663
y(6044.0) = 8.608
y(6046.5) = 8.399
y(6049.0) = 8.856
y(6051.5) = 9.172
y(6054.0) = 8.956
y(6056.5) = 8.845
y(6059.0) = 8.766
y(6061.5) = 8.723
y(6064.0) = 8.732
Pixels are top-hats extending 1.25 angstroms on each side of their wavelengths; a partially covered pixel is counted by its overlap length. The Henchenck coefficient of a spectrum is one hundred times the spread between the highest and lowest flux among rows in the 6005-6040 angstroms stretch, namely 137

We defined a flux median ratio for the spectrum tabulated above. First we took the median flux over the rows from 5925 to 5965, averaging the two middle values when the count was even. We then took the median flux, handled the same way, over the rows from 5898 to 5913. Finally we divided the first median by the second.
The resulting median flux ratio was 0.96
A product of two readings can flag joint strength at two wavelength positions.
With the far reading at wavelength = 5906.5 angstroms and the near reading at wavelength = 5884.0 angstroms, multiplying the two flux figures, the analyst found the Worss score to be 78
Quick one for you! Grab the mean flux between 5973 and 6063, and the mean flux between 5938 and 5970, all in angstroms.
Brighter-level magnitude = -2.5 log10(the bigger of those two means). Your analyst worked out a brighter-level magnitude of -2.35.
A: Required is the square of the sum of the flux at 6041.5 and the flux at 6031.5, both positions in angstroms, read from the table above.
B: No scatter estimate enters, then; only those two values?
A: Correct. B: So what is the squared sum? 309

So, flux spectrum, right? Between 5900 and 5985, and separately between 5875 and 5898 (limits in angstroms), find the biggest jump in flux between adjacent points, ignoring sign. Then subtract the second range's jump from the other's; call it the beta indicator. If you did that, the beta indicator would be 0.33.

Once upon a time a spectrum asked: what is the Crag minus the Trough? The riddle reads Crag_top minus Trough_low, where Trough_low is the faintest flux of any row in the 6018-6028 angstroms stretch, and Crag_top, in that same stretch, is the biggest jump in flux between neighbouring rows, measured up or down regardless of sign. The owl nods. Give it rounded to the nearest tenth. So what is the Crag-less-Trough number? -7.8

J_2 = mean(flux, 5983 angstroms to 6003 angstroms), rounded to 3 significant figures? 8.66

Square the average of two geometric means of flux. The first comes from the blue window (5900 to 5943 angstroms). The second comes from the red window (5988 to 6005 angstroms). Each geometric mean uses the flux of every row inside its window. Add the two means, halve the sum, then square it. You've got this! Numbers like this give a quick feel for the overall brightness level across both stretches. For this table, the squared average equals 73.2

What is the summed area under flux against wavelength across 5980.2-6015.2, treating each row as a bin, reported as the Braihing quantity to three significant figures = 300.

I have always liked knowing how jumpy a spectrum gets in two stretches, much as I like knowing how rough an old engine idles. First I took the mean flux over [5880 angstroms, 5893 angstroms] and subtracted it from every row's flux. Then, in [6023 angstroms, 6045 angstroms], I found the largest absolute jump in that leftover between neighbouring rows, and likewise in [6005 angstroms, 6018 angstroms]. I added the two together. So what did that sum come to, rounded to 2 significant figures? 1.2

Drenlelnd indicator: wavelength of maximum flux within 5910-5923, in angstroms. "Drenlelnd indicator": 5911.5 angstroms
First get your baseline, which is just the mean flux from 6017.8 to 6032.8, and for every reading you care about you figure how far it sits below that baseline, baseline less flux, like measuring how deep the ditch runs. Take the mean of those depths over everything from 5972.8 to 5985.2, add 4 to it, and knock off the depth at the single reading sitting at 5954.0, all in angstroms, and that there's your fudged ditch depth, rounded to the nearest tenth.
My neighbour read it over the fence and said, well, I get 3.9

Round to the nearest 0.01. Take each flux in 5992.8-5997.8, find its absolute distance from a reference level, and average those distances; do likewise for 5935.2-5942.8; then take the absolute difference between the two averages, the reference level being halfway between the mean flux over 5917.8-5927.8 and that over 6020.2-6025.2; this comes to 0.06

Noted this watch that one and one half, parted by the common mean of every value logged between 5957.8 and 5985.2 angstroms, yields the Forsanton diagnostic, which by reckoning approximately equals 0.167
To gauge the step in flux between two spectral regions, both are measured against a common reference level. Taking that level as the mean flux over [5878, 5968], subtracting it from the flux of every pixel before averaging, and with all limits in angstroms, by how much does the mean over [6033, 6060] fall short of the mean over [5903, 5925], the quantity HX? 0.0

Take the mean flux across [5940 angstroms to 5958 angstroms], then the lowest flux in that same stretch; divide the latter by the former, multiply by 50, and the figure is 46.1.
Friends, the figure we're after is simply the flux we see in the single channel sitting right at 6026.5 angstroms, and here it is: 9.234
